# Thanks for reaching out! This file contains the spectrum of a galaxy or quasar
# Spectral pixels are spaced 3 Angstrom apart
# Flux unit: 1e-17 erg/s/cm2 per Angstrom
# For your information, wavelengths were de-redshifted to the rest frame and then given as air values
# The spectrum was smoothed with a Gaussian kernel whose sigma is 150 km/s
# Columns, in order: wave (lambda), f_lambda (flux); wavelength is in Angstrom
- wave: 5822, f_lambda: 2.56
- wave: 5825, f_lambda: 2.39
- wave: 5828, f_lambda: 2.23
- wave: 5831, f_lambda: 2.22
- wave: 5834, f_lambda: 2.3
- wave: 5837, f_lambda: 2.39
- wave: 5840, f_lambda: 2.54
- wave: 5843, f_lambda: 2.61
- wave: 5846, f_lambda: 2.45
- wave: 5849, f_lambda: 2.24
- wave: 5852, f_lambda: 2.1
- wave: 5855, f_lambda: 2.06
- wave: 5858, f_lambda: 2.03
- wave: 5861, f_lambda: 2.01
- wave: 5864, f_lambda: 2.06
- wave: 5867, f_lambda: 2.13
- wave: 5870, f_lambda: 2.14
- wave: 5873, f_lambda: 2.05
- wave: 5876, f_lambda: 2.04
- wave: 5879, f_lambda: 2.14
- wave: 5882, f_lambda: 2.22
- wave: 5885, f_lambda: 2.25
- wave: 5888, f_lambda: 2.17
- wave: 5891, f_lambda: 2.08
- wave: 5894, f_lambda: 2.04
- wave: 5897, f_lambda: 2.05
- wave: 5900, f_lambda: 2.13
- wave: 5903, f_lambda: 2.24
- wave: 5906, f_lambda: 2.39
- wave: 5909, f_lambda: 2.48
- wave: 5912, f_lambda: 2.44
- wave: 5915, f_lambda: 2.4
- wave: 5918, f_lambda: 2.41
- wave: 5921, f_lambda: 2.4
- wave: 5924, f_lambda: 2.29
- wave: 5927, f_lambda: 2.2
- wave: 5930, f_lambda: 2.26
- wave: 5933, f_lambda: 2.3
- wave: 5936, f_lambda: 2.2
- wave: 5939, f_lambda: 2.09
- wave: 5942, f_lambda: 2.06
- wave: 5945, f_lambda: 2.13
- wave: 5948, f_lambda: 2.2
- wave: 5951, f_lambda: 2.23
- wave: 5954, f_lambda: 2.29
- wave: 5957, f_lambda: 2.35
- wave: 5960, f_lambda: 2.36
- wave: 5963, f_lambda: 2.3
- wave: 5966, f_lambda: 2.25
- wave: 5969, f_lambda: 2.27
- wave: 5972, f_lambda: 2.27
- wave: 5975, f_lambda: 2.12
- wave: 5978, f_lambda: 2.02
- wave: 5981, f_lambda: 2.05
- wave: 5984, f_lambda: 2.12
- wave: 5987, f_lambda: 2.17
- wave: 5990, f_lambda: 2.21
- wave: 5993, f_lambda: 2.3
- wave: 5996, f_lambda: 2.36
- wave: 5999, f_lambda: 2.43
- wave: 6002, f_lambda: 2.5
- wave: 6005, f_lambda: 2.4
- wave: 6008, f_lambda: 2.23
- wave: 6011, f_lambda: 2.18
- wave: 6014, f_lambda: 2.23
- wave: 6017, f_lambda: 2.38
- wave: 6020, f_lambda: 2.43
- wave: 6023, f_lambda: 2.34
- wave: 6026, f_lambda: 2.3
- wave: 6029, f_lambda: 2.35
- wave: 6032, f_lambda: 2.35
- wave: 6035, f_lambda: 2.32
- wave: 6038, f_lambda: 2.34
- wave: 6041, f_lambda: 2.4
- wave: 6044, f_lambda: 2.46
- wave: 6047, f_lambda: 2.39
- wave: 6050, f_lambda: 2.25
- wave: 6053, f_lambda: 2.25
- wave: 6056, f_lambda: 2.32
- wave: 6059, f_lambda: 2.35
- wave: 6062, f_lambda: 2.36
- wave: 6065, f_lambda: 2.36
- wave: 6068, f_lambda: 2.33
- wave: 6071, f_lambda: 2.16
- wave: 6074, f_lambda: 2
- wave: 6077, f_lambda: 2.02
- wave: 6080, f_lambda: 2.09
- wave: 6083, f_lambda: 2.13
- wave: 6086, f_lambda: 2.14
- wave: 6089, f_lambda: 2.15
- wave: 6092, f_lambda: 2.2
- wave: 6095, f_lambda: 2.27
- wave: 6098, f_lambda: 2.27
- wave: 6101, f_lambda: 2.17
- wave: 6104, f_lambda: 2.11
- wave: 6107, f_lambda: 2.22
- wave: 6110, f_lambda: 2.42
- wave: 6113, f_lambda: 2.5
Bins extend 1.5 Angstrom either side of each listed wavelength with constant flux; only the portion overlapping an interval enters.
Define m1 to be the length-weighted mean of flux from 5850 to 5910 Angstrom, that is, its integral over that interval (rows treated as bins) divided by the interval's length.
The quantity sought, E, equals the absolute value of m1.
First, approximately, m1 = 2.14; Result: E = 2.14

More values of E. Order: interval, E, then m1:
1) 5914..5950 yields 2.24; 2.24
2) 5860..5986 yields 2.21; 2.21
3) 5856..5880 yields 2.07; 2.07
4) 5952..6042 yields 2.29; 2.29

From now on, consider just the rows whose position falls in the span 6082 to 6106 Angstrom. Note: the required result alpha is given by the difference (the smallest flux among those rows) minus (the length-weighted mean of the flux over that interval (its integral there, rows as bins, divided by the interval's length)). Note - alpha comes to -0.072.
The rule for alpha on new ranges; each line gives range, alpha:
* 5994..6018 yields -0.157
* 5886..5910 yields -0.153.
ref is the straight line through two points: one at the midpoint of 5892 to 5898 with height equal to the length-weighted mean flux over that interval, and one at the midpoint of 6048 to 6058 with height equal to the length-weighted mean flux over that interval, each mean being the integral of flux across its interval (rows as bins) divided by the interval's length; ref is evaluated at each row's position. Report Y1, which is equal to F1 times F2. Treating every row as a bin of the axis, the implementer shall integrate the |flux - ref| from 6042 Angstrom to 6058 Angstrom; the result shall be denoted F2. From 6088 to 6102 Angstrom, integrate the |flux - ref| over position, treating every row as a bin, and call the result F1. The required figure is 2.4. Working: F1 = 1.82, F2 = 1.30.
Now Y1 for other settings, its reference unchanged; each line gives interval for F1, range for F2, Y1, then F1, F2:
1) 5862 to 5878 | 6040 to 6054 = 1.7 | 1.17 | 1.42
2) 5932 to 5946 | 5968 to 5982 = 1.6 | 1.03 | 1.51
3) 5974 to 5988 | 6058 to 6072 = 1.1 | 1.16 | 0.96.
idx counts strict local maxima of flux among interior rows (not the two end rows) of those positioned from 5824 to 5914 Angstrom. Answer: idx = 4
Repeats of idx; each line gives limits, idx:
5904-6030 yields 6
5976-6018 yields 1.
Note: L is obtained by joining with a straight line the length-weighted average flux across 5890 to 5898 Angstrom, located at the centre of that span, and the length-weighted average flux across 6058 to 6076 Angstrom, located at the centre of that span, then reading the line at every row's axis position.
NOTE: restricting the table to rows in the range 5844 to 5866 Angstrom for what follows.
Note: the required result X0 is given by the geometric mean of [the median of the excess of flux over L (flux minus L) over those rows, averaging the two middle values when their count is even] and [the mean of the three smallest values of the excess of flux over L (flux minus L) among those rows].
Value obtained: 0.03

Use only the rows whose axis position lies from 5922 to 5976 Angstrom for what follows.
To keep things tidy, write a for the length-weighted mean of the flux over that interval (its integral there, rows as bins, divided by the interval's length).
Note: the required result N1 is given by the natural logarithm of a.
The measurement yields 0.804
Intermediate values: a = 2.23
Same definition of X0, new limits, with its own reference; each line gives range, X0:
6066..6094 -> 0.17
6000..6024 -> 0.06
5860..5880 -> 0.01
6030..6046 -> 0.13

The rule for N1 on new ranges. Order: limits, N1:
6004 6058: 0.845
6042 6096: 0.805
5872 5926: 0.805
